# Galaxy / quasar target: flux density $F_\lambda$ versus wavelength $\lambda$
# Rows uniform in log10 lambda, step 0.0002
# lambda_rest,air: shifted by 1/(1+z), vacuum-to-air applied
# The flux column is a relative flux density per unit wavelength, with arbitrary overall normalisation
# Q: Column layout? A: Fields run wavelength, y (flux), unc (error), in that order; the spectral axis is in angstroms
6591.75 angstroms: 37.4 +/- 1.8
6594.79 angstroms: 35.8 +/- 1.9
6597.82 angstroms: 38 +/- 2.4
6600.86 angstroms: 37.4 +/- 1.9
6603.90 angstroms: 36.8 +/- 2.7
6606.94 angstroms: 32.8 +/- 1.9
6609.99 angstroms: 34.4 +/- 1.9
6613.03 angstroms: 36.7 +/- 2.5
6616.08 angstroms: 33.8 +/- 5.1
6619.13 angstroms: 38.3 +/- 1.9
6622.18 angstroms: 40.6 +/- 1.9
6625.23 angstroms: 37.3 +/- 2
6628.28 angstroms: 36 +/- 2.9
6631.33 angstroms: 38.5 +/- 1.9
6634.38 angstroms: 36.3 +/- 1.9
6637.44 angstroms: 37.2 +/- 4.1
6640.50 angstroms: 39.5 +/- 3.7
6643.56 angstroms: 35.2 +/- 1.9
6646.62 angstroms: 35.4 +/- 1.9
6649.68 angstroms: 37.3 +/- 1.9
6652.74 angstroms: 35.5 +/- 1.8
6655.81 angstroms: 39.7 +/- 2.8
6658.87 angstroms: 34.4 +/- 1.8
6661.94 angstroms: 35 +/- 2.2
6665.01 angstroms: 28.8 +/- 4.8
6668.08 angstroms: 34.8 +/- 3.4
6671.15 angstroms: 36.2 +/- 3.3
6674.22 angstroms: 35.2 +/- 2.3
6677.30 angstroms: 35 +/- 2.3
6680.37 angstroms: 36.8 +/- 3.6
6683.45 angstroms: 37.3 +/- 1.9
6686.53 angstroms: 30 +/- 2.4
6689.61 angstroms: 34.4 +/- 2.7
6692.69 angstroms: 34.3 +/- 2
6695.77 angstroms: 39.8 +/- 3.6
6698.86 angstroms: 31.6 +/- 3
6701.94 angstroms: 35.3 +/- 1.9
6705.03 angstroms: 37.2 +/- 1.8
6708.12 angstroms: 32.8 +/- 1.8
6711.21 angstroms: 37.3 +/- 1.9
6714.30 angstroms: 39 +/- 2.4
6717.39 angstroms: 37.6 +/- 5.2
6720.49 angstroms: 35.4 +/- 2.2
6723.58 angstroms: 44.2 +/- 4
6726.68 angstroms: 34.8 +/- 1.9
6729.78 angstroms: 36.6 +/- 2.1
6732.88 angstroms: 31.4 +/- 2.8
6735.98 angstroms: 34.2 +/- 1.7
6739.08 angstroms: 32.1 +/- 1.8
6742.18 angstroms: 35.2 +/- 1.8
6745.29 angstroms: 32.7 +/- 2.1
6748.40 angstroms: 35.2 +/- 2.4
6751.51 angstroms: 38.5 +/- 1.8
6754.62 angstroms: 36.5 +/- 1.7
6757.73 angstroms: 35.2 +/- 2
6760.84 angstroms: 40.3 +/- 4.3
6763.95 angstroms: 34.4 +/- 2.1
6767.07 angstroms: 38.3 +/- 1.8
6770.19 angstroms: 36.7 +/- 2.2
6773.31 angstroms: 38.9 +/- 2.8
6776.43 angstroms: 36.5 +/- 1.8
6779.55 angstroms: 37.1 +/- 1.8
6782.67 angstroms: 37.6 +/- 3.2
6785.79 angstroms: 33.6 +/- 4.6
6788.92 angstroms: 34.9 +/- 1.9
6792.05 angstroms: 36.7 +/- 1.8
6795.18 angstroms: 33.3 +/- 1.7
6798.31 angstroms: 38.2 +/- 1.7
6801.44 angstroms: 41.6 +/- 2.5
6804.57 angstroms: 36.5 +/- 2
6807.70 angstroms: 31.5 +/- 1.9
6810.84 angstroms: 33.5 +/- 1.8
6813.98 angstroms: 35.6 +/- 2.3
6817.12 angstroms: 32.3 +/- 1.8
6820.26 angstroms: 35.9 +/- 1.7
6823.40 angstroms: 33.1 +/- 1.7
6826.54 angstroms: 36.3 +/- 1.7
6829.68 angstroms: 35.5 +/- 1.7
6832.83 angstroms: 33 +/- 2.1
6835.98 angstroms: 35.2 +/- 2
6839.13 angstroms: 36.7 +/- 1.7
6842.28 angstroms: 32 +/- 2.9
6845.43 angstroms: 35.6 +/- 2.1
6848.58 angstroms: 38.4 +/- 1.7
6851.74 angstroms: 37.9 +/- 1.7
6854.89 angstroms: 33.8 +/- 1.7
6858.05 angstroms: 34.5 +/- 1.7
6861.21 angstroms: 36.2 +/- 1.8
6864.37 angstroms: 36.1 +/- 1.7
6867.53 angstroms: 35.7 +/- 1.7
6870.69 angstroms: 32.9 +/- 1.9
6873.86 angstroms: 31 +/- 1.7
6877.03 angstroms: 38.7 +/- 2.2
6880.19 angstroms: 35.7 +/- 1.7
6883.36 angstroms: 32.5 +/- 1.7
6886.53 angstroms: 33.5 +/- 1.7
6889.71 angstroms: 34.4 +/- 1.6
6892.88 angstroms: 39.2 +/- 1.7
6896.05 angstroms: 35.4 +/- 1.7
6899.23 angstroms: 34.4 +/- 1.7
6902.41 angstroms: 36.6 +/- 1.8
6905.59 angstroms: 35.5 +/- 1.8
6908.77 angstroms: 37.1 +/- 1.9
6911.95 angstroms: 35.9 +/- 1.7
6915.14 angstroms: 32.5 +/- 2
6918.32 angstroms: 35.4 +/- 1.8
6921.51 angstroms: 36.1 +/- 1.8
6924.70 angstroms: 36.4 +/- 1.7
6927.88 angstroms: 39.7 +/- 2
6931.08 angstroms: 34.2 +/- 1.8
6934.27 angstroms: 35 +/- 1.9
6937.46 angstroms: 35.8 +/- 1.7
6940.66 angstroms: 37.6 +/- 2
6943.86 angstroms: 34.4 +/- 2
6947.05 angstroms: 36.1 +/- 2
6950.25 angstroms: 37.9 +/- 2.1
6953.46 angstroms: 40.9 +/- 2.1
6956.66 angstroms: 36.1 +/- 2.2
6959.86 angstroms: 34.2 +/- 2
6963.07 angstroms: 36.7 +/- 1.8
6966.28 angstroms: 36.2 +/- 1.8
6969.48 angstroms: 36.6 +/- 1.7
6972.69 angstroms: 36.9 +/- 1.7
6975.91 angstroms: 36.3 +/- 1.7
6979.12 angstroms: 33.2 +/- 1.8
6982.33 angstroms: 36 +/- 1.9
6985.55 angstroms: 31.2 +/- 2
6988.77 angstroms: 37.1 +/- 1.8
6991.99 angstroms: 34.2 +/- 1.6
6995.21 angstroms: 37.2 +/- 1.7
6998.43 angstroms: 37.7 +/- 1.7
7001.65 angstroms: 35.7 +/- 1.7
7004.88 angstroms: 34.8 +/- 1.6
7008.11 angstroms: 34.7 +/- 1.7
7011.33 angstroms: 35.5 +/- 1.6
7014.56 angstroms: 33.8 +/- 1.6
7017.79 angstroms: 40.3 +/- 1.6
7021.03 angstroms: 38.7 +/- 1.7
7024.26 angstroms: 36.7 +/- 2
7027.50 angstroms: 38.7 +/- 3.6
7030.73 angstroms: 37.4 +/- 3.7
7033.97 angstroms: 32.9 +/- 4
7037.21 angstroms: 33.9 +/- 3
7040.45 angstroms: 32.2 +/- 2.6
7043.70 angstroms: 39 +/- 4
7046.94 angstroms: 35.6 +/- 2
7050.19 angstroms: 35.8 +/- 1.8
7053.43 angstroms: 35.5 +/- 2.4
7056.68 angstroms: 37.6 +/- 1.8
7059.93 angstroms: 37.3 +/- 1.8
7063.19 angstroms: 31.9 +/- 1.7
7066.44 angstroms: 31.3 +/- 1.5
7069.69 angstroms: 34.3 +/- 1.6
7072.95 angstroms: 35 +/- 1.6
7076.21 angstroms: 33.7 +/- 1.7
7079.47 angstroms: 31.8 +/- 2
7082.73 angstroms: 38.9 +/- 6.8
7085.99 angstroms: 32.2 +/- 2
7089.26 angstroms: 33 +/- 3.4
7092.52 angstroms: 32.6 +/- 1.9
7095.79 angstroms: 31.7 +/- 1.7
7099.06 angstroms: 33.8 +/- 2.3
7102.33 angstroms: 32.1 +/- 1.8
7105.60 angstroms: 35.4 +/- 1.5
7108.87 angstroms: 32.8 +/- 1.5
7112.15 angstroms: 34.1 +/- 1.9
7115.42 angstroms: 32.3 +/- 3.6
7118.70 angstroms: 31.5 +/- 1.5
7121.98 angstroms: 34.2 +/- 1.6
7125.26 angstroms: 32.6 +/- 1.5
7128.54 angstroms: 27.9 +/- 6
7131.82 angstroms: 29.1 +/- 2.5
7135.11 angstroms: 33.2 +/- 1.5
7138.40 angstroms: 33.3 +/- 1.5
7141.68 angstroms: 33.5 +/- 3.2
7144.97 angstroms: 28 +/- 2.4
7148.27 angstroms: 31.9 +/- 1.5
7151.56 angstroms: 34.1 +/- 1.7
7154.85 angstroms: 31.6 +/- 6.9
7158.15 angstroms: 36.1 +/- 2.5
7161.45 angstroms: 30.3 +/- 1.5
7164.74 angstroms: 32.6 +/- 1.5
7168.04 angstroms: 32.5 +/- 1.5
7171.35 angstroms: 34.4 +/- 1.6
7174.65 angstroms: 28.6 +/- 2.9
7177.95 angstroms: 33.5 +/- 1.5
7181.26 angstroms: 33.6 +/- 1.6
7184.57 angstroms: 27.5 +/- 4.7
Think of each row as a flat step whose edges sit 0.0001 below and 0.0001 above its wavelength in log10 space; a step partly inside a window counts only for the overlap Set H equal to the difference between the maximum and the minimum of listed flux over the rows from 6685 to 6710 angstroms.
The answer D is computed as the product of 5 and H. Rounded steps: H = 9.8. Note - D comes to 49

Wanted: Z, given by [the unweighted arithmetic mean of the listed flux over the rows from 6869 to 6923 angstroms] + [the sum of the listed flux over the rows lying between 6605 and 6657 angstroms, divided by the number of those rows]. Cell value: 71.8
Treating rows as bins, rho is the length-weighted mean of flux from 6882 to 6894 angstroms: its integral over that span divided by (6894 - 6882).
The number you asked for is 34.8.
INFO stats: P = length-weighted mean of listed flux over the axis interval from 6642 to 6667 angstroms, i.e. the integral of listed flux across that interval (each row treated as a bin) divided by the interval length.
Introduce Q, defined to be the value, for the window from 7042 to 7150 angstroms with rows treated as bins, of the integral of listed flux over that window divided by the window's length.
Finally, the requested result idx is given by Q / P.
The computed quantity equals 0.95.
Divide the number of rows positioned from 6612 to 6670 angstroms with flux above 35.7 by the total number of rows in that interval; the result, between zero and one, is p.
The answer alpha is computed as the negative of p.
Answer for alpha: -0.6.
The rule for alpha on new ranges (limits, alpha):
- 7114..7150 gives 0.0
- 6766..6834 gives -0.5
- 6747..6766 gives -0.5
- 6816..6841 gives -0.4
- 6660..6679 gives -0.2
